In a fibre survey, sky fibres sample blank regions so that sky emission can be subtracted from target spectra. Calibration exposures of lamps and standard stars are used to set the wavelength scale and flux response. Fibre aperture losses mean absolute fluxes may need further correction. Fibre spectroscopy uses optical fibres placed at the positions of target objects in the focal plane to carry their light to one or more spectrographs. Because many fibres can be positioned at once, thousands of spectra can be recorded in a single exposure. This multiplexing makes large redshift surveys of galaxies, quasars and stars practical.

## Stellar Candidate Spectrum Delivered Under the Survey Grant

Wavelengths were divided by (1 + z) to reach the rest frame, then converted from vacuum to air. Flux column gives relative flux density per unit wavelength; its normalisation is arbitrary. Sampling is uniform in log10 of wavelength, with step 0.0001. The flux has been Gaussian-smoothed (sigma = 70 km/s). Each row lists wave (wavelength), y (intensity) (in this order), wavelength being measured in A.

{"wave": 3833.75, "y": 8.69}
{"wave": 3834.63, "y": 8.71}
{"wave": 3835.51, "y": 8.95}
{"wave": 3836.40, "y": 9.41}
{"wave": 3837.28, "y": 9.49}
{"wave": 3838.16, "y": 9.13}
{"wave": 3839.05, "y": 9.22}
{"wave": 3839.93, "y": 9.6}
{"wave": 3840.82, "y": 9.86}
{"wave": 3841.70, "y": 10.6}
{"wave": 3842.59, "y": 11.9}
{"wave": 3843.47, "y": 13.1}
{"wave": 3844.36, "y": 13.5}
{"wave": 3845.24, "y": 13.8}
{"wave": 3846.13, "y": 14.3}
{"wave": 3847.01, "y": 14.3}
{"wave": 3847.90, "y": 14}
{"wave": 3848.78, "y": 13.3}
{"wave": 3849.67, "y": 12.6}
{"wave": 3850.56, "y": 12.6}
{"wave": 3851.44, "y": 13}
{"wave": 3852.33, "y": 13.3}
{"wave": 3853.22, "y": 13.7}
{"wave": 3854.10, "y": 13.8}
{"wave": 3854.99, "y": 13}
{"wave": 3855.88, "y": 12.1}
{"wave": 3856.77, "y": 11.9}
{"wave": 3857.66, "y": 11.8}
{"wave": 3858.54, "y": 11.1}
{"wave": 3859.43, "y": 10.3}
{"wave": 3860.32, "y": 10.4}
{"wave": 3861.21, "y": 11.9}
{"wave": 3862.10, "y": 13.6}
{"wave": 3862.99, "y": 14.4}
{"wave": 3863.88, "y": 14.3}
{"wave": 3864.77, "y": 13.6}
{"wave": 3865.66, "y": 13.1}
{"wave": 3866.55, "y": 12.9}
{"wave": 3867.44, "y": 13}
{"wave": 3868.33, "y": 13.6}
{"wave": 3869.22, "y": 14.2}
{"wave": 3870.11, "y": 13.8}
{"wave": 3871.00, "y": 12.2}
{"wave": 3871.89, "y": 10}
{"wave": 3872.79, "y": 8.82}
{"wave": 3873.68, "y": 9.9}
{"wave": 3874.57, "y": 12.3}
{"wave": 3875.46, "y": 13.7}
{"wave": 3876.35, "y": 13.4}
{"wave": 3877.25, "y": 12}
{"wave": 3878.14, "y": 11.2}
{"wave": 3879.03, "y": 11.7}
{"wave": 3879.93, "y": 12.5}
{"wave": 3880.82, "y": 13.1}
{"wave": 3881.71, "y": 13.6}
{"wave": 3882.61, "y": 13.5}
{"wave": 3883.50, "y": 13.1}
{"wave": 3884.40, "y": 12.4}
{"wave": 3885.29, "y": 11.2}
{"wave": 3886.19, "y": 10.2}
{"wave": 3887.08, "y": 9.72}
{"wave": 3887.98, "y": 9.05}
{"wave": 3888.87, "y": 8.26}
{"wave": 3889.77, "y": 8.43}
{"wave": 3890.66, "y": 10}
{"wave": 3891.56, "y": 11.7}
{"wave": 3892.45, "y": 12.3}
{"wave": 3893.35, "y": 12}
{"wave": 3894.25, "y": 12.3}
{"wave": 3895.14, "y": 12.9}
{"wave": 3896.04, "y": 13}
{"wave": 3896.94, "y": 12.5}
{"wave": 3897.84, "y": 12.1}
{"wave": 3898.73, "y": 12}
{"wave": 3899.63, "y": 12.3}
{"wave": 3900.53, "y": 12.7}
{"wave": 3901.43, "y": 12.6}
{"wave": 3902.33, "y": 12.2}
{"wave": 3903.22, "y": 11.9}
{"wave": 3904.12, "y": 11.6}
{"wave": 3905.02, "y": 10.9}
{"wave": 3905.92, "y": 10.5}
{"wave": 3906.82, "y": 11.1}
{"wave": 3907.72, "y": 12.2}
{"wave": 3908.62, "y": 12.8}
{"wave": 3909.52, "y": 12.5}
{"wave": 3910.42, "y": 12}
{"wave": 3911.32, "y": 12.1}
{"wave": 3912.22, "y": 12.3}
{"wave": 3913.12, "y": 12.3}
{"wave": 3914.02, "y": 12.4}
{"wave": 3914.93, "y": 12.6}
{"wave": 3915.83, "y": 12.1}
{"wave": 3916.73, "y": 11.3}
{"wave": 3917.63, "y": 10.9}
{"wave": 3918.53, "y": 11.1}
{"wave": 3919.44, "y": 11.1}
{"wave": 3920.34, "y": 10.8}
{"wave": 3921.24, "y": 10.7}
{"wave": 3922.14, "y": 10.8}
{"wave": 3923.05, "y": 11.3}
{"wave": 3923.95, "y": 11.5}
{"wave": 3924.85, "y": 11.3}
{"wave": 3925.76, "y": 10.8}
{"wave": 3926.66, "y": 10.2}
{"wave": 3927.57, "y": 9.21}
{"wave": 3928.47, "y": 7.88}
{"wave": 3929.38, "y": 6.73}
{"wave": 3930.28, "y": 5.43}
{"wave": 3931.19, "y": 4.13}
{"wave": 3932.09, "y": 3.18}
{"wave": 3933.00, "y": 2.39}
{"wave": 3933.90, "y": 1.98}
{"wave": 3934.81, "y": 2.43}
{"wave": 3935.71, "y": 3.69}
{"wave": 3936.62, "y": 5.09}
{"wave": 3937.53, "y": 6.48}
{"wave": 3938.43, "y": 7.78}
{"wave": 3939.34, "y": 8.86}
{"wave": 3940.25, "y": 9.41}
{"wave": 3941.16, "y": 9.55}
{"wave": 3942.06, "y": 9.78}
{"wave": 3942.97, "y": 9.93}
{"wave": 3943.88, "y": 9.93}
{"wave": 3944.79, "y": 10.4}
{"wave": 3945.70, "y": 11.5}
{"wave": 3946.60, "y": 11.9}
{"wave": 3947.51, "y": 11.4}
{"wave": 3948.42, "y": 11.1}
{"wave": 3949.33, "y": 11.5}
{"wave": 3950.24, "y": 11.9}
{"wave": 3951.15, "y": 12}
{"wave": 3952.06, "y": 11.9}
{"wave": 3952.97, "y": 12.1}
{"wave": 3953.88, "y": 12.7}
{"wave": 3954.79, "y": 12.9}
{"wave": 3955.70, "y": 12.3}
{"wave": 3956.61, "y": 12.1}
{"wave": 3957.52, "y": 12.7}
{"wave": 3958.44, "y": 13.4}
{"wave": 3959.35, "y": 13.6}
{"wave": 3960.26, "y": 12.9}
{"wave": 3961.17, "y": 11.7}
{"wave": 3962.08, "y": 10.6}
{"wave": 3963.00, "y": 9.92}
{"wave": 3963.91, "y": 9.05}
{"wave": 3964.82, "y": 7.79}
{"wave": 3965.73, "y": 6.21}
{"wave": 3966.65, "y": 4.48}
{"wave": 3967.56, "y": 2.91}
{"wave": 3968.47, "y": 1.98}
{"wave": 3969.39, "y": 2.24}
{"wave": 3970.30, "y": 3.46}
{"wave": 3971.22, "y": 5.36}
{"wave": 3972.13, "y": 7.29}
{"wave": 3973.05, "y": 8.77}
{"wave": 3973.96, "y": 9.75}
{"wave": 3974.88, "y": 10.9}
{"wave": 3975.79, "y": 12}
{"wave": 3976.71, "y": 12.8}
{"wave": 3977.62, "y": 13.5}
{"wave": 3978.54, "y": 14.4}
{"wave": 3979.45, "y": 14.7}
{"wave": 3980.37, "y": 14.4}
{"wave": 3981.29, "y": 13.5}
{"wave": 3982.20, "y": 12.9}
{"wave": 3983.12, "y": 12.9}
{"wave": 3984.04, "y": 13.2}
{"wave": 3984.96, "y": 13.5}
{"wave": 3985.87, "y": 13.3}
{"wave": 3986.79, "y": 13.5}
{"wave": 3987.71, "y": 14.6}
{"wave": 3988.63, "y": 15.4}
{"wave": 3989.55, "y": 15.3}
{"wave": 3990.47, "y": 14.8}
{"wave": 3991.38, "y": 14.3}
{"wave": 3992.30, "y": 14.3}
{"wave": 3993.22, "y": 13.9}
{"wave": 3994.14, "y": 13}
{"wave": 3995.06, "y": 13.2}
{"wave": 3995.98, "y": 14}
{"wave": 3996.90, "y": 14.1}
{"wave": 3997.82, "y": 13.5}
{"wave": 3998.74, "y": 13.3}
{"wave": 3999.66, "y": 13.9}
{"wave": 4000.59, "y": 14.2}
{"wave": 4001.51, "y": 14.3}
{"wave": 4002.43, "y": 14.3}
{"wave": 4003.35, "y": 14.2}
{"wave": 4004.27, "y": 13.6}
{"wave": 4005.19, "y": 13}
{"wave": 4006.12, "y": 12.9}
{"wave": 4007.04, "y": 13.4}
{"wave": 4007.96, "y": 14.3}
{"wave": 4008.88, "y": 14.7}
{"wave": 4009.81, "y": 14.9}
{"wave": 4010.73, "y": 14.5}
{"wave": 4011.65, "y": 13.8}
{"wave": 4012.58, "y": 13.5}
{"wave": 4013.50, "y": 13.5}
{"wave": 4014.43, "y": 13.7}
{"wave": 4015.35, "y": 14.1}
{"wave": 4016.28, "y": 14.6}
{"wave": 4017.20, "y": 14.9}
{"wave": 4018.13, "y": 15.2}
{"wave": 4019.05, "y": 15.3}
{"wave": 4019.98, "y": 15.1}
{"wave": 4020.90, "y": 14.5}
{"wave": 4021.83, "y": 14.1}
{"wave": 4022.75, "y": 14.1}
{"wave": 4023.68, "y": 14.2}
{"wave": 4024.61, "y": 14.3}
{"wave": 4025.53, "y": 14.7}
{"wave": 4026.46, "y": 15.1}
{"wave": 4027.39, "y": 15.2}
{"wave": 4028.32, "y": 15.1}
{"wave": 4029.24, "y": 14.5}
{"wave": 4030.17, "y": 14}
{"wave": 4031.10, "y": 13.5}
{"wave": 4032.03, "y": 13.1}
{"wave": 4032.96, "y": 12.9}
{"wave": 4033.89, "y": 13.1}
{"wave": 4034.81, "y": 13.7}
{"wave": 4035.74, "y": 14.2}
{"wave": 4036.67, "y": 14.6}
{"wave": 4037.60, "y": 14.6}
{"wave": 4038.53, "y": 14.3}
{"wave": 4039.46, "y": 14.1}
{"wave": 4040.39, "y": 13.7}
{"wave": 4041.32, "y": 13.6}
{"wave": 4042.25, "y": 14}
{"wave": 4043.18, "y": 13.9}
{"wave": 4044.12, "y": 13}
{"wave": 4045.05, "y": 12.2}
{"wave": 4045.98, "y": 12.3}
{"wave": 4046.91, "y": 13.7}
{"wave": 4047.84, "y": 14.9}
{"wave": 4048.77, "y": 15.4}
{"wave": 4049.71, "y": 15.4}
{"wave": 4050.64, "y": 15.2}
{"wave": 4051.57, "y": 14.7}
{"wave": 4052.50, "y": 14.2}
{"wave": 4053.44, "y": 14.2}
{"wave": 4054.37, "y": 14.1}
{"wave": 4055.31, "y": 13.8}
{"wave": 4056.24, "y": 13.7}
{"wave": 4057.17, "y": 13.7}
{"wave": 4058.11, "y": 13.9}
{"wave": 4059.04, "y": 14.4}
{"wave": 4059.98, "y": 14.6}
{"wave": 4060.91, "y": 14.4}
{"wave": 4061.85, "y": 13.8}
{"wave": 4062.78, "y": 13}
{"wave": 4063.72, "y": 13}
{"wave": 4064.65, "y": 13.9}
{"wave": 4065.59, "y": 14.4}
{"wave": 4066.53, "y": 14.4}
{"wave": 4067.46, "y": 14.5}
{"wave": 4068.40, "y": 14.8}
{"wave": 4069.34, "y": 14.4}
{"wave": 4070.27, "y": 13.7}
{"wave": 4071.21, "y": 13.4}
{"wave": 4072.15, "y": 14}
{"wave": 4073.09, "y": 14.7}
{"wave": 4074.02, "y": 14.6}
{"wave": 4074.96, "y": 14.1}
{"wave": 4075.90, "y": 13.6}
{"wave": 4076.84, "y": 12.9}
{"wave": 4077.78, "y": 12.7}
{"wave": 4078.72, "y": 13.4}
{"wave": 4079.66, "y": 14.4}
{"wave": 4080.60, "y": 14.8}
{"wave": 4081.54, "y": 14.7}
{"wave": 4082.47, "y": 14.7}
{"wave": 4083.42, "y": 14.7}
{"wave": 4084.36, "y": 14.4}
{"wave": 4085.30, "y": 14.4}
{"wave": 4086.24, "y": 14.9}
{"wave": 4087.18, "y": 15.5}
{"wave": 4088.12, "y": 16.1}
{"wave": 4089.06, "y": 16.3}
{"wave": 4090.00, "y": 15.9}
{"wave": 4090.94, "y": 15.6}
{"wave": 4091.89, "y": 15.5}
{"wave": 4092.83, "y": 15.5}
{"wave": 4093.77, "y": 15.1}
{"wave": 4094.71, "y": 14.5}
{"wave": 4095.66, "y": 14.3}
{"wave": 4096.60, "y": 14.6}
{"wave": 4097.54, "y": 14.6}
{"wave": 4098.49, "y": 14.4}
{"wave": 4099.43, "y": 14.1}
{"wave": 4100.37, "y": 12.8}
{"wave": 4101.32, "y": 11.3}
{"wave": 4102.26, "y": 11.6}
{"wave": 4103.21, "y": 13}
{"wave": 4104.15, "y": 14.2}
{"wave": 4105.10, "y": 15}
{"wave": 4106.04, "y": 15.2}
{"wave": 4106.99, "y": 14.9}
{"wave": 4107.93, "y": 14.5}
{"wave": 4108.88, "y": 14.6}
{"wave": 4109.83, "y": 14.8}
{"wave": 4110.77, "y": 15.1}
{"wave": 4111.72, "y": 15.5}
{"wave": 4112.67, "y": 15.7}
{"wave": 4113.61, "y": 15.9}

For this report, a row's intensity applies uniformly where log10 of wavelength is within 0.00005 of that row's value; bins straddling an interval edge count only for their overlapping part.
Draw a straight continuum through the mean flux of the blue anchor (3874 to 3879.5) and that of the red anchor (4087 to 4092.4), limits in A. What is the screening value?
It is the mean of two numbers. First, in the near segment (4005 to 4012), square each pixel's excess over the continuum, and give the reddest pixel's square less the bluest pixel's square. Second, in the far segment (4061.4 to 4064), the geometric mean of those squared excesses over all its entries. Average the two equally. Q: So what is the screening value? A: 1.4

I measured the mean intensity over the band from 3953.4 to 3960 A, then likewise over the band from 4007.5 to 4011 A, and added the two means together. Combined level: 27.4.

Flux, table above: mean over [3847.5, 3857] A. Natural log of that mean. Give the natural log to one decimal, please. 2.6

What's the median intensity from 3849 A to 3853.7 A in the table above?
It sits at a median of 13.0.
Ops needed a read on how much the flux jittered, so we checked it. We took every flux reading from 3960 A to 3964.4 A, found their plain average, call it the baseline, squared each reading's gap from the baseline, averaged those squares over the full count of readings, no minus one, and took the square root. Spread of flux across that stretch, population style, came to 1.3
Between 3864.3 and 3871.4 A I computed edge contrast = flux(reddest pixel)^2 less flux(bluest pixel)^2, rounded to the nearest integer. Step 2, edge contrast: -36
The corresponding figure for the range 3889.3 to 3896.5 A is 98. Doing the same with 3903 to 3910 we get 15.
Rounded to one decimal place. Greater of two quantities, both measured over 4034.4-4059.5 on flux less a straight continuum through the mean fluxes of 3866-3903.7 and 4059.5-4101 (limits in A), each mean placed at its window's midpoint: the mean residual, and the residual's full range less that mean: 3.1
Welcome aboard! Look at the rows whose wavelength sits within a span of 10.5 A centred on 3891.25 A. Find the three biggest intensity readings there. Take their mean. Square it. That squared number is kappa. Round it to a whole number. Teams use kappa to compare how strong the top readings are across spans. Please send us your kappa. 162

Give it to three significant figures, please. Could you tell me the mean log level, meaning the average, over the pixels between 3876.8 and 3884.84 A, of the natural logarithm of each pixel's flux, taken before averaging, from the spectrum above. 2.53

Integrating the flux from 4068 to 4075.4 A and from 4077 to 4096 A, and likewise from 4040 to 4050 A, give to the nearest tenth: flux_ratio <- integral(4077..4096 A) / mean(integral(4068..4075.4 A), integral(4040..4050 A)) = 2.3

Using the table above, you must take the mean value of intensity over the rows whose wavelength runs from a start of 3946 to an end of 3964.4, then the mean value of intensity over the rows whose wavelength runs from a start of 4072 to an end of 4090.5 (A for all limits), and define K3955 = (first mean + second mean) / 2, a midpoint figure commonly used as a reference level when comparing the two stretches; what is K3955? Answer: 13.2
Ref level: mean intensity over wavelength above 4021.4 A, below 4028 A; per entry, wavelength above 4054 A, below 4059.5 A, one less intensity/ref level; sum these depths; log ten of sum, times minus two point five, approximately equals 1.5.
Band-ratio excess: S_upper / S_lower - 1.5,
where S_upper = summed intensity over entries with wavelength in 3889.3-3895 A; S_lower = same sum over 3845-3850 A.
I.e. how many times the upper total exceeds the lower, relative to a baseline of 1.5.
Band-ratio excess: -0.7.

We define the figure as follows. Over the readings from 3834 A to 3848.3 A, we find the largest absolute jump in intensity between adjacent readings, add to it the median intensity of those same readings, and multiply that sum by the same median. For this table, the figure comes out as 118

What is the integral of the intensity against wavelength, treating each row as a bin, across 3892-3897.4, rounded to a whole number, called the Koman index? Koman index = 67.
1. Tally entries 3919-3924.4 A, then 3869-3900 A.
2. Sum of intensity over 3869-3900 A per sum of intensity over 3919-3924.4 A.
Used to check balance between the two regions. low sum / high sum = 6.2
